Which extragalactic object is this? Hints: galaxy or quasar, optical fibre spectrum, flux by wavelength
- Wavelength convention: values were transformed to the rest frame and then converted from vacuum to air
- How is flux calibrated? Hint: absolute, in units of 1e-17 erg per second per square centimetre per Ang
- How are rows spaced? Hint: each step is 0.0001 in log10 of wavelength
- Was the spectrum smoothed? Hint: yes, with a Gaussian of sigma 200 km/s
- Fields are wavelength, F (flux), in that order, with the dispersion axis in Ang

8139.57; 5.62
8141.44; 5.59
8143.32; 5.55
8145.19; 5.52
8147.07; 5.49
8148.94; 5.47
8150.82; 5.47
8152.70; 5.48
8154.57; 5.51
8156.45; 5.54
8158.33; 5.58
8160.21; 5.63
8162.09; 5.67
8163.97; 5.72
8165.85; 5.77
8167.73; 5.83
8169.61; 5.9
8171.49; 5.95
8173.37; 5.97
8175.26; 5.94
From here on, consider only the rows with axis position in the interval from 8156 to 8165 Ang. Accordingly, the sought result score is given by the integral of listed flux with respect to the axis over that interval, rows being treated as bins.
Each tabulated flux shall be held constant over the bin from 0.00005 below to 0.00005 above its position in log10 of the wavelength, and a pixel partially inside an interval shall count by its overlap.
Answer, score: 51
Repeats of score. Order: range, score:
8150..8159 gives 50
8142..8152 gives 55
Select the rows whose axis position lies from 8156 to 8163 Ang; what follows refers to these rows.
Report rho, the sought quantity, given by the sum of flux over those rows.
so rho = 22.4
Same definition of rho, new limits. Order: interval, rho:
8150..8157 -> 22.0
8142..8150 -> 22.0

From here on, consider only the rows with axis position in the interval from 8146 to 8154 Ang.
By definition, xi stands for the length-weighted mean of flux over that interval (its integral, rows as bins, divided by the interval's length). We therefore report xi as 5.48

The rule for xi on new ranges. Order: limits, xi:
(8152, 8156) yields 5.51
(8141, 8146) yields 5.55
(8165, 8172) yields 5.86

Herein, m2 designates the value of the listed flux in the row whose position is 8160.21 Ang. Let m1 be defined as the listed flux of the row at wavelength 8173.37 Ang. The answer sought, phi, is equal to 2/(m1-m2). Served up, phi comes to 6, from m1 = 5.97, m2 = 5.63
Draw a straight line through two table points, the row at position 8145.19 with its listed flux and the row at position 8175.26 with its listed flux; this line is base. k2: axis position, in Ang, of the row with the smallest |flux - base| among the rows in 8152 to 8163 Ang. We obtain 8162.09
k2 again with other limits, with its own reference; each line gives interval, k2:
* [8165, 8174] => 8167.73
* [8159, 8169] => 8167.73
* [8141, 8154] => 8145.19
